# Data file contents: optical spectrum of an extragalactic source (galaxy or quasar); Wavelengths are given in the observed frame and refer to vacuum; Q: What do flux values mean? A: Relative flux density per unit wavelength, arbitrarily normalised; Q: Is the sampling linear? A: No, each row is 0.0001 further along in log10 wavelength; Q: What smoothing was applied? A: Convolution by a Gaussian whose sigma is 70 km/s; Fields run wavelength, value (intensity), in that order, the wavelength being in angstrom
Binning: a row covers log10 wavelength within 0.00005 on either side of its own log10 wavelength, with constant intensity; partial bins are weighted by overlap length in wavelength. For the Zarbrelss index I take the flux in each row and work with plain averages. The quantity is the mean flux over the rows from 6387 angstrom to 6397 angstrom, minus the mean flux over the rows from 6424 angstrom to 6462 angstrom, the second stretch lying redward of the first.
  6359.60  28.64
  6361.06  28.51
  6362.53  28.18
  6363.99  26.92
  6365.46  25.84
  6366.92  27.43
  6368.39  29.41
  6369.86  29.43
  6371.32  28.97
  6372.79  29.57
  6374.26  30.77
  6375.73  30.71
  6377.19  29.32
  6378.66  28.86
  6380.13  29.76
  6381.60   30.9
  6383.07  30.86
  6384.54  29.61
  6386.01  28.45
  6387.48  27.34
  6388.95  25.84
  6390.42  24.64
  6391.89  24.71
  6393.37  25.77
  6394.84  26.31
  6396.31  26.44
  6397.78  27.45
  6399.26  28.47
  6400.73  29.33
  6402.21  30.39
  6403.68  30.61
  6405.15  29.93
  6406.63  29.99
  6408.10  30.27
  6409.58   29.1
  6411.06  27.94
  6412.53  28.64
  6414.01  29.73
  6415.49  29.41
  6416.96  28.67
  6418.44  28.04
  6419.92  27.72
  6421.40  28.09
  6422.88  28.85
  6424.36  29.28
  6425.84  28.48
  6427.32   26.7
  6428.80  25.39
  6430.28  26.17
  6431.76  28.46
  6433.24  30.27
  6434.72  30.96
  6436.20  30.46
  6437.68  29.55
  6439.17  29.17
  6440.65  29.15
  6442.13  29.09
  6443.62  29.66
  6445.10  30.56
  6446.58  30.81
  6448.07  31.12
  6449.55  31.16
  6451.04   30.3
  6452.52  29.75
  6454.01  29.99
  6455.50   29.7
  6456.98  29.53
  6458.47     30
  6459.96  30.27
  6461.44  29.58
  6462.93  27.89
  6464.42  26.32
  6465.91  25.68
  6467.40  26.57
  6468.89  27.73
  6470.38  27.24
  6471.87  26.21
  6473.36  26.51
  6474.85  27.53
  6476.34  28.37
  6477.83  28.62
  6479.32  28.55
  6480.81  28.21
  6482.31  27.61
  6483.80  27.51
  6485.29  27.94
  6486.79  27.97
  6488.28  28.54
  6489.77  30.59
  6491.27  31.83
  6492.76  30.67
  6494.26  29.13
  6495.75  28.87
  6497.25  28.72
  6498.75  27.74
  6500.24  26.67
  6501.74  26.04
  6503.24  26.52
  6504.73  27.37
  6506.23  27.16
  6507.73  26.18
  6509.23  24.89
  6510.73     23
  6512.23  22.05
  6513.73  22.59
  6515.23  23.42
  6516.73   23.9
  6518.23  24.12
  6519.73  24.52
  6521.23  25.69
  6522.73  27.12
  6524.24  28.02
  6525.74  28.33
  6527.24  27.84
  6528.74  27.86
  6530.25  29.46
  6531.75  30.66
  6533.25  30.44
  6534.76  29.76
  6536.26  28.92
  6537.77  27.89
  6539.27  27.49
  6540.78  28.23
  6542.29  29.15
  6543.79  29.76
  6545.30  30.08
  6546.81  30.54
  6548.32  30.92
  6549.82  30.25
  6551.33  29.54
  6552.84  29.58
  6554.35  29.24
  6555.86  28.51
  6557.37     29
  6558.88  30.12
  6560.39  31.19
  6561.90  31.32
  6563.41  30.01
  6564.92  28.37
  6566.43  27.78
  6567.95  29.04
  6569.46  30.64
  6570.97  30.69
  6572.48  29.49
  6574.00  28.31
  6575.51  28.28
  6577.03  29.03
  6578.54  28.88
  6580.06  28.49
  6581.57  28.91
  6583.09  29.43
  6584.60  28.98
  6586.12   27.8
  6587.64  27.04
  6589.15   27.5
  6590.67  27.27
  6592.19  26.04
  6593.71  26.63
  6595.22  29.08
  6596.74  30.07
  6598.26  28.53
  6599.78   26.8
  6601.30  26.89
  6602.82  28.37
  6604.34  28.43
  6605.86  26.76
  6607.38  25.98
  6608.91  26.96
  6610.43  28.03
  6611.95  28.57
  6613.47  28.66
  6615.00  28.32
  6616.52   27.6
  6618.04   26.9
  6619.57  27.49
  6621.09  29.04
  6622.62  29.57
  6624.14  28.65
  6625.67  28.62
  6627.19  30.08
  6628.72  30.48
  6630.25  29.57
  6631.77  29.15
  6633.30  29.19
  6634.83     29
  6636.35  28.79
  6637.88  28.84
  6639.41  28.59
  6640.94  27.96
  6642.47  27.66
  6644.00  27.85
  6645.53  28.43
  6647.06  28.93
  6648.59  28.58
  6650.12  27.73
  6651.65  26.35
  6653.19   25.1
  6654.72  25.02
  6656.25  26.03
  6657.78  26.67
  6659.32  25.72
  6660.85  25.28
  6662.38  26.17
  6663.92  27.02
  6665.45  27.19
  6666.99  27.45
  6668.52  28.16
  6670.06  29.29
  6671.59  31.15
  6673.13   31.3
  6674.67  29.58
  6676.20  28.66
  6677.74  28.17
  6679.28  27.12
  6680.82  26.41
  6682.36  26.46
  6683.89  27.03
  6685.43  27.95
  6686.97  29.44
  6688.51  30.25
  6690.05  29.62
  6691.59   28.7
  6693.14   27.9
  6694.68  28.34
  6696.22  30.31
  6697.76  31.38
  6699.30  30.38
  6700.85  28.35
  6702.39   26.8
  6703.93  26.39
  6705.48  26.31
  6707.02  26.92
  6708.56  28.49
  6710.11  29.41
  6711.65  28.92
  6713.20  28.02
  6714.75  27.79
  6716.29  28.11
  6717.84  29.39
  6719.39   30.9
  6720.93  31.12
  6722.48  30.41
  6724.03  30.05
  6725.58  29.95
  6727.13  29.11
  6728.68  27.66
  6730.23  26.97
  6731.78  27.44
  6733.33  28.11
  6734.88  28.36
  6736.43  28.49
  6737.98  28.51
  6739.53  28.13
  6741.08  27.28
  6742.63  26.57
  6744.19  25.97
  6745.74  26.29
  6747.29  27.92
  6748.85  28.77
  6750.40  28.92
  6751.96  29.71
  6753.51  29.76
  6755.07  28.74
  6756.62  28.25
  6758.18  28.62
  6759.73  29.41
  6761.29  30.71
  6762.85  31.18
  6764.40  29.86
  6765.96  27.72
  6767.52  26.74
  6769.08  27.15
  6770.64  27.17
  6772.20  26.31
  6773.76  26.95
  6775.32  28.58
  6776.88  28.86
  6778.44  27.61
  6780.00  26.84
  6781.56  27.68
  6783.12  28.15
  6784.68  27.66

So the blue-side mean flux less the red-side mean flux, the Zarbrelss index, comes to -3.6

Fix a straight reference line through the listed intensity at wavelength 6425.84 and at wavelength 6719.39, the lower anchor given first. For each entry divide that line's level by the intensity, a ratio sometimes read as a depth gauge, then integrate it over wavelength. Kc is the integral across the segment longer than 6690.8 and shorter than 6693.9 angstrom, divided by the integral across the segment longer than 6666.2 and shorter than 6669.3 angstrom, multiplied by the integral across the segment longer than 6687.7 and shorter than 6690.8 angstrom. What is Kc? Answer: 3.1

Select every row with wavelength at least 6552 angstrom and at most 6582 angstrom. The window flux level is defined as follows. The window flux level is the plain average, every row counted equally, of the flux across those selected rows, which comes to 29.3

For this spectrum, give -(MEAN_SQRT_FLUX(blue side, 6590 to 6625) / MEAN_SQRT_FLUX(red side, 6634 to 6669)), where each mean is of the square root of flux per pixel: -1.01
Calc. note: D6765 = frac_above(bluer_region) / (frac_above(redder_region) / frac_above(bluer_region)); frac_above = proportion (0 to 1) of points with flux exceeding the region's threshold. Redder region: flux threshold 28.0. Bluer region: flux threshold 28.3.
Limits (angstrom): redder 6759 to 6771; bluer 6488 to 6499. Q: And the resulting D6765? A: 1.5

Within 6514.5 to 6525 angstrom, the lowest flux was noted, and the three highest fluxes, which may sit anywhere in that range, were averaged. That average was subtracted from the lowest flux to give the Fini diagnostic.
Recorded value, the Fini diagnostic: -3.5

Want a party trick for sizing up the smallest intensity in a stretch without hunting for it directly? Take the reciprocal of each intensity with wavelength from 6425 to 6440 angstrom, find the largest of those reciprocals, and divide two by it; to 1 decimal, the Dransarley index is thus 50.8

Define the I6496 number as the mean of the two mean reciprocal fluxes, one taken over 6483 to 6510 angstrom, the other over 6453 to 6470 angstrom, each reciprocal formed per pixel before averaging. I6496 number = 0.0355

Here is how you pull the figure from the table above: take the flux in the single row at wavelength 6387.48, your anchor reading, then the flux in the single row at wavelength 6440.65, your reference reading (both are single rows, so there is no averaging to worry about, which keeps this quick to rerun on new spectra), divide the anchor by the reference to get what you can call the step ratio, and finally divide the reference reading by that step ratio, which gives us 31.1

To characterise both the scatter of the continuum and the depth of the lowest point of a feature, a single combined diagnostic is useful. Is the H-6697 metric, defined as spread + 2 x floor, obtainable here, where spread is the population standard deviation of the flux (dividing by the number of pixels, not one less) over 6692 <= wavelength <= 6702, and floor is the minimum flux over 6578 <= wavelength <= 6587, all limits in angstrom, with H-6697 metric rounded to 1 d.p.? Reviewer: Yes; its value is 56.9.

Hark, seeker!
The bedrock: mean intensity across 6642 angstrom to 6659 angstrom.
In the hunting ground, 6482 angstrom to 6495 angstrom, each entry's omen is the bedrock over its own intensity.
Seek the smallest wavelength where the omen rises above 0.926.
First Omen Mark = 6482.31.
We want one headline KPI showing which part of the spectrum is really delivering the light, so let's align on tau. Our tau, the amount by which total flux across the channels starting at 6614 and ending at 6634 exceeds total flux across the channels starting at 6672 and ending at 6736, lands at -799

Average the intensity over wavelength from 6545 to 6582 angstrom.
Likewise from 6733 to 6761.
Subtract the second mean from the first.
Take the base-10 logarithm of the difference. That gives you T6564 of 0.1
